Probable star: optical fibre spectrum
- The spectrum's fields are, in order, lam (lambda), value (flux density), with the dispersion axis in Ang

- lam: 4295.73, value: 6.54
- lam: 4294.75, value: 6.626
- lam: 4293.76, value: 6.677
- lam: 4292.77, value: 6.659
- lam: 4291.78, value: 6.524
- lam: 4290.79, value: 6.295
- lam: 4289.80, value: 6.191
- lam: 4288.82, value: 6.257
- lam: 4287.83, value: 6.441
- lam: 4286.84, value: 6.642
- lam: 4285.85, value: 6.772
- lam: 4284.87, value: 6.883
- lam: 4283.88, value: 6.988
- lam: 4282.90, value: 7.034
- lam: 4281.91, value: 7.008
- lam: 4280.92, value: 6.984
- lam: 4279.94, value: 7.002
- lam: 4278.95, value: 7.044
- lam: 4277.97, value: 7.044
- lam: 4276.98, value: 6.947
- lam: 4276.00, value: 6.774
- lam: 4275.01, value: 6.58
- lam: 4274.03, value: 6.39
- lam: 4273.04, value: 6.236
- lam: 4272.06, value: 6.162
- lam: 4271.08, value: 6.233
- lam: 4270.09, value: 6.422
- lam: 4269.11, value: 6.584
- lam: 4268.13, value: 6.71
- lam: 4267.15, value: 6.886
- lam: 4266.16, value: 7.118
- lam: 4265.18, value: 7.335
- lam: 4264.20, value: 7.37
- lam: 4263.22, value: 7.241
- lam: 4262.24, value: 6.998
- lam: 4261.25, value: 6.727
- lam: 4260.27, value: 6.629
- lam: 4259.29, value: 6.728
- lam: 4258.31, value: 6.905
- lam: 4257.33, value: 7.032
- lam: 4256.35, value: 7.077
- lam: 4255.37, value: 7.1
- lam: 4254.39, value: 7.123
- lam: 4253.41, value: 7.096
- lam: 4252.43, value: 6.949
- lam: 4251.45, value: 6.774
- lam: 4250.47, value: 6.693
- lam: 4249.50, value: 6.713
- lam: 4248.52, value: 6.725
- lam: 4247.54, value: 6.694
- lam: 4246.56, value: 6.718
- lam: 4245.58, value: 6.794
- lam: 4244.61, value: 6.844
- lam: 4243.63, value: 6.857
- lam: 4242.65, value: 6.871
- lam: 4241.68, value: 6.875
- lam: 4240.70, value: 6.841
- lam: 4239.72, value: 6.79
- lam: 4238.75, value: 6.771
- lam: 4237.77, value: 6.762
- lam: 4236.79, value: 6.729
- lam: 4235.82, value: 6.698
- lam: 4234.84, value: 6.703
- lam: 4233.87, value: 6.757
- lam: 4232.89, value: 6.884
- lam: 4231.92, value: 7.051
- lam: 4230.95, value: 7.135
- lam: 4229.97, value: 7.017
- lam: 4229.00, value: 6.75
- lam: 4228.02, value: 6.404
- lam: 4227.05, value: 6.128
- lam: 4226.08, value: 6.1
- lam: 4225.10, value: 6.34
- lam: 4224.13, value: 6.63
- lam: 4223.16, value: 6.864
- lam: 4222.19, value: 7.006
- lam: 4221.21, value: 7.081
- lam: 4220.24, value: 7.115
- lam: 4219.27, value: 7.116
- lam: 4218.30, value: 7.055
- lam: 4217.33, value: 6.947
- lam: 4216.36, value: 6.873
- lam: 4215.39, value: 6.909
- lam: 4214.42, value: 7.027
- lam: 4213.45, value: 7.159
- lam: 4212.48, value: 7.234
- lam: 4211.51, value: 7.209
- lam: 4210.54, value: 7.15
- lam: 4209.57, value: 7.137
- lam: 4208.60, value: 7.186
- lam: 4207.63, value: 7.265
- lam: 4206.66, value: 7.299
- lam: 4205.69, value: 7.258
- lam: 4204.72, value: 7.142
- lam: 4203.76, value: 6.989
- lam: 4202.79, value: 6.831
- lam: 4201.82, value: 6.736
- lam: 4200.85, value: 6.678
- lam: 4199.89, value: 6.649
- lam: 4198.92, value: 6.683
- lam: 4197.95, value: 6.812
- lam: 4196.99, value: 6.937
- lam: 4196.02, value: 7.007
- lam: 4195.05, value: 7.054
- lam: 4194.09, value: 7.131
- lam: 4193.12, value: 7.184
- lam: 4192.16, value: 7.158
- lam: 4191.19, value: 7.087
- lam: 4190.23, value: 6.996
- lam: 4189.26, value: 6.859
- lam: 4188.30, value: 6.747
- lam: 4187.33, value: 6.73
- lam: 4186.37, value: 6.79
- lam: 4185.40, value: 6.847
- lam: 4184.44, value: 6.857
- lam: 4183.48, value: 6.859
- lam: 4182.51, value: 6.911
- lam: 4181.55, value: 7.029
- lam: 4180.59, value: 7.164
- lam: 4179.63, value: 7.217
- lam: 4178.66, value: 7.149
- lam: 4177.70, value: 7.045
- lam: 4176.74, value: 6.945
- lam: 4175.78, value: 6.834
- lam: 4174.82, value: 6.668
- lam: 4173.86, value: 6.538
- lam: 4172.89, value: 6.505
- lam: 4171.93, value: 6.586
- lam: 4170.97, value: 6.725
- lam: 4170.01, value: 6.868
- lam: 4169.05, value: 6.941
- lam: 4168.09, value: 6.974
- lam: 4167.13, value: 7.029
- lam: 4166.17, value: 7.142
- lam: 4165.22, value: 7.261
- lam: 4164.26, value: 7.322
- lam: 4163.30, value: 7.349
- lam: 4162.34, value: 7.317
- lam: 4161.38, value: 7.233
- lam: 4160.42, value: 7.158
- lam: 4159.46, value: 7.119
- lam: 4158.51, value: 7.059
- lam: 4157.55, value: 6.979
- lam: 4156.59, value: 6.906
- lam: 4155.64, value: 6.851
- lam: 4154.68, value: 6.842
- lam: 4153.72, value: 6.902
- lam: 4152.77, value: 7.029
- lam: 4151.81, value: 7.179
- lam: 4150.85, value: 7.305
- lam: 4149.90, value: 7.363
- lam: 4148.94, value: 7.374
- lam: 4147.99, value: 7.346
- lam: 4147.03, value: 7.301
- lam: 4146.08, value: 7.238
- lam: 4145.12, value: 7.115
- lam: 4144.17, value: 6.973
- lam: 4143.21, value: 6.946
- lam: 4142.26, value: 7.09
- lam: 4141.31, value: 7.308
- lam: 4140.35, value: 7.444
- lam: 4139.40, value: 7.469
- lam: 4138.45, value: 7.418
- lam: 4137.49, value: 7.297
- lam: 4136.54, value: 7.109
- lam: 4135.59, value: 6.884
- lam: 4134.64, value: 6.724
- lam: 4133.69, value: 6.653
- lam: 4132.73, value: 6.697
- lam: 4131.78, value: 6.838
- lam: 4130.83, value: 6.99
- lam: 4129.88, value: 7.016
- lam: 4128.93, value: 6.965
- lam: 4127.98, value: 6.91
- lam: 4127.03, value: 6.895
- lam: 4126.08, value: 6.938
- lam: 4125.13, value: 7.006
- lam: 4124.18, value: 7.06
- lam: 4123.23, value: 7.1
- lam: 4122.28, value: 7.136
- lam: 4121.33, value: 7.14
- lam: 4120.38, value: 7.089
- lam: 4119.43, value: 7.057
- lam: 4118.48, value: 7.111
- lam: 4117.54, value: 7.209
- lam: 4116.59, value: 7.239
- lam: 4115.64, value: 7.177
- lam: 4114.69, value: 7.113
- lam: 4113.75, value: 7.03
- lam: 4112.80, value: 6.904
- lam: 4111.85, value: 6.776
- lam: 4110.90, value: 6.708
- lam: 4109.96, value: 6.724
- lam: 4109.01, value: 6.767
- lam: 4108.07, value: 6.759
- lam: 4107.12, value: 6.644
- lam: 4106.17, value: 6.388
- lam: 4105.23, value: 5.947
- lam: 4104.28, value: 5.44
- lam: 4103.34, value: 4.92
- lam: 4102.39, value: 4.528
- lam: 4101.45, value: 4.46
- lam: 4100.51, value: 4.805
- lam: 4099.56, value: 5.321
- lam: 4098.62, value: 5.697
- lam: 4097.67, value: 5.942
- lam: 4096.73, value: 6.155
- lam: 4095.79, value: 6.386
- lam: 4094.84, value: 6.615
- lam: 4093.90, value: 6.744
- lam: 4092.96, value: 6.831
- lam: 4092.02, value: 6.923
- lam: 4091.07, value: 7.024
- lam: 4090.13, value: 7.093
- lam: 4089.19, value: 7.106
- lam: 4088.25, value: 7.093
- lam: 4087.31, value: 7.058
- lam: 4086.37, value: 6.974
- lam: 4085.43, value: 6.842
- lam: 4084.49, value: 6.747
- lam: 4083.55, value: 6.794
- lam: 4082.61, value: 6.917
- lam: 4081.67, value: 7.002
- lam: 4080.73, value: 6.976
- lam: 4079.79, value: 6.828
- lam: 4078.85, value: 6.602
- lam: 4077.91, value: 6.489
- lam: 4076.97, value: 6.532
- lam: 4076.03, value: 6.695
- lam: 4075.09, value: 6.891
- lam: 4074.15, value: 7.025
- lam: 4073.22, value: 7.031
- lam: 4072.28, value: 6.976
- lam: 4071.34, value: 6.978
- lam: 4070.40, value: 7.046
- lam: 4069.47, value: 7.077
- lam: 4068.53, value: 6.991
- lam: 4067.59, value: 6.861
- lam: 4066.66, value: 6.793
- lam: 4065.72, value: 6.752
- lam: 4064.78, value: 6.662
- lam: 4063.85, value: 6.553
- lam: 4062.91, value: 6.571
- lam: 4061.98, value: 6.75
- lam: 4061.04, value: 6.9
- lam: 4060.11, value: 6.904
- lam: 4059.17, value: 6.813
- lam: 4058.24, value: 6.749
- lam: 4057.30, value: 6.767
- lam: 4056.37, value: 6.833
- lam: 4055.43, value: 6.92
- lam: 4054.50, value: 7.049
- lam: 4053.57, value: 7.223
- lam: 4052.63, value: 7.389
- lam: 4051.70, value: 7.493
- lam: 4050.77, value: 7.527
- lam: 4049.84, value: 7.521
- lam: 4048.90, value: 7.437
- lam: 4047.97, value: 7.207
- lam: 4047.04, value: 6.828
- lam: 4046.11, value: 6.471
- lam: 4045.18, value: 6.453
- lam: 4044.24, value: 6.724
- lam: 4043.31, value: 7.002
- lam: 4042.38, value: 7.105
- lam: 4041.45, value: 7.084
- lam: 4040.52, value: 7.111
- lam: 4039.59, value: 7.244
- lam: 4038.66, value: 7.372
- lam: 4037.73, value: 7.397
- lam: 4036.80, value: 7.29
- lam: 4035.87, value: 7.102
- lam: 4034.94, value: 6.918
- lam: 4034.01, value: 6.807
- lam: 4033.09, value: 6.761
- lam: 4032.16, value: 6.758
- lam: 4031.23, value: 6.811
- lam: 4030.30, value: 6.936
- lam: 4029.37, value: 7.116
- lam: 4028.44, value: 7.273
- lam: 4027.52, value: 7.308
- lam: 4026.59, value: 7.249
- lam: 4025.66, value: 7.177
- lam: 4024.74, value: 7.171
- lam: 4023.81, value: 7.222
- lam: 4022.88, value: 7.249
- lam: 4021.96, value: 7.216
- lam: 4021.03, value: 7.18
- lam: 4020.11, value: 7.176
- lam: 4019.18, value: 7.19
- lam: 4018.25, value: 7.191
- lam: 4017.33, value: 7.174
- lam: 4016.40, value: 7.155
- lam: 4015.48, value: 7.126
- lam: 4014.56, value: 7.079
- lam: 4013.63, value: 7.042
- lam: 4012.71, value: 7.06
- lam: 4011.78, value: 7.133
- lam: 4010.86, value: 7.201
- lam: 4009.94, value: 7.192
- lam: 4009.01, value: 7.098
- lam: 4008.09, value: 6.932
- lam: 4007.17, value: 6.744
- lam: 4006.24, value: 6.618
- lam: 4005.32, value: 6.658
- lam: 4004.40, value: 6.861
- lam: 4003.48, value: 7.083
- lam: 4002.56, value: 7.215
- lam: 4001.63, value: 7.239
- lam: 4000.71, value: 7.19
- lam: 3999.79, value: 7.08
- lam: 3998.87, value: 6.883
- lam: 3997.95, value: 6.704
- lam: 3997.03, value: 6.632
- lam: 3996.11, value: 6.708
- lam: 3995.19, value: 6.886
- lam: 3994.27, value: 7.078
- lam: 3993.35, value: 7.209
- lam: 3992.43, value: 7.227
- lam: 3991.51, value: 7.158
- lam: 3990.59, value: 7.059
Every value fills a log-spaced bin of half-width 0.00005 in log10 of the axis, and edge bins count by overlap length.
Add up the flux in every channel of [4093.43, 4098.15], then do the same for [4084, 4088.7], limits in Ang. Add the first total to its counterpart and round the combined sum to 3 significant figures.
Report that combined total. 66.6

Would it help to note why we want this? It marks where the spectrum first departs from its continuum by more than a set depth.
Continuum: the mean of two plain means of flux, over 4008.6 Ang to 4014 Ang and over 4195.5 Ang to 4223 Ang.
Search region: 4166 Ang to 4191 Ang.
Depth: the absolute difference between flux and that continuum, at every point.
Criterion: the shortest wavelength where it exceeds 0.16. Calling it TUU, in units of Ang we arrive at 4170.01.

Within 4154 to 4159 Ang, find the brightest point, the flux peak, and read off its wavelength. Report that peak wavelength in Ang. 4158.51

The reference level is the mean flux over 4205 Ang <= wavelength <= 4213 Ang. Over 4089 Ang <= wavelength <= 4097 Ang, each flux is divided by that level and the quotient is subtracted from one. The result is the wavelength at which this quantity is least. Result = 4089.19 Ang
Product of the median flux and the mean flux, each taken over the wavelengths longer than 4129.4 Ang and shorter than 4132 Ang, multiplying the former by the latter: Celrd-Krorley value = 49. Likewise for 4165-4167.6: 51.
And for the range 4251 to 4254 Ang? 48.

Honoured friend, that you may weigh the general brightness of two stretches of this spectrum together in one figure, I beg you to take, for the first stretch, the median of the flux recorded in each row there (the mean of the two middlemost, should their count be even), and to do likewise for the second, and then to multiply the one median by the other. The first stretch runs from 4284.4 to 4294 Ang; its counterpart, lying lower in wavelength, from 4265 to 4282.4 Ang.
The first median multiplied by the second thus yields 45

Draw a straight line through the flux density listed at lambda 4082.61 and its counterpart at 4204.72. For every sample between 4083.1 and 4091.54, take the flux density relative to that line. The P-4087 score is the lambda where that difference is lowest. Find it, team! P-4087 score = 4084.49 Ang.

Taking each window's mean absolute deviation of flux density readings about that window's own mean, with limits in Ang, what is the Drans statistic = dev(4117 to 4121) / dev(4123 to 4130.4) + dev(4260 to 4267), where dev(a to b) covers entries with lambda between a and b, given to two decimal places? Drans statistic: 1.02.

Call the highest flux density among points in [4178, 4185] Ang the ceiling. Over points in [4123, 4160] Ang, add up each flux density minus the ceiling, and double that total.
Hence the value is -12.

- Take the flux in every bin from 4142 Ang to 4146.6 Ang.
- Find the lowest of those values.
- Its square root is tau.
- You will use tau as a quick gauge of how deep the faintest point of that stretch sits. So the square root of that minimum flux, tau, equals 2.64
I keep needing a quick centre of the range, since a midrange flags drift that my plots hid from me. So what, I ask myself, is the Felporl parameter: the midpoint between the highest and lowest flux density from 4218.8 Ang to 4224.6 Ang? 6.87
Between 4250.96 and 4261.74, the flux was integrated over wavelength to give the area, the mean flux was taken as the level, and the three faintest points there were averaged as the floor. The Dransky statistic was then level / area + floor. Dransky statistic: 6.79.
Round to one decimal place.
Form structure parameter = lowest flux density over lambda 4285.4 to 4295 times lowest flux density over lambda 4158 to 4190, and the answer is 40.3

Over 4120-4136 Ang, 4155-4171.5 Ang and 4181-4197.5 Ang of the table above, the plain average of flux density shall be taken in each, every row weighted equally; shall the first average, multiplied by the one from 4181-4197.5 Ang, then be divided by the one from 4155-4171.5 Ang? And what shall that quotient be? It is 6.83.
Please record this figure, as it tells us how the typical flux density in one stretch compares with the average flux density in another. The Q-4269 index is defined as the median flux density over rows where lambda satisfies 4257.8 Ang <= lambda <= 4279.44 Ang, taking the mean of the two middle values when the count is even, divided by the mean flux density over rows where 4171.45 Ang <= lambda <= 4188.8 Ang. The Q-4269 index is 0.985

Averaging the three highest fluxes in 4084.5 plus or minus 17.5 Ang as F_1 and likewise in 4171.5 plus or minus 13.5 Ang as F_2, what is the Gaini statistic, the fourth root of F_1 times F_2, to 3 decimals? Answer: 2.686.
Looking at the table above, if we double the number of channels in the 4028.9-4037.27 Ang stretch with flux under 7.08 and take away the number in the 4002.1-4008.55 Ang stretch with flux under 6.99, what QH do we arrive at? 7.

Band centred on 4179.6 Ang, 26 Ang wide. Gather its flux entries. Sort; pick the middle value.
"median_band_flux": 6.87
